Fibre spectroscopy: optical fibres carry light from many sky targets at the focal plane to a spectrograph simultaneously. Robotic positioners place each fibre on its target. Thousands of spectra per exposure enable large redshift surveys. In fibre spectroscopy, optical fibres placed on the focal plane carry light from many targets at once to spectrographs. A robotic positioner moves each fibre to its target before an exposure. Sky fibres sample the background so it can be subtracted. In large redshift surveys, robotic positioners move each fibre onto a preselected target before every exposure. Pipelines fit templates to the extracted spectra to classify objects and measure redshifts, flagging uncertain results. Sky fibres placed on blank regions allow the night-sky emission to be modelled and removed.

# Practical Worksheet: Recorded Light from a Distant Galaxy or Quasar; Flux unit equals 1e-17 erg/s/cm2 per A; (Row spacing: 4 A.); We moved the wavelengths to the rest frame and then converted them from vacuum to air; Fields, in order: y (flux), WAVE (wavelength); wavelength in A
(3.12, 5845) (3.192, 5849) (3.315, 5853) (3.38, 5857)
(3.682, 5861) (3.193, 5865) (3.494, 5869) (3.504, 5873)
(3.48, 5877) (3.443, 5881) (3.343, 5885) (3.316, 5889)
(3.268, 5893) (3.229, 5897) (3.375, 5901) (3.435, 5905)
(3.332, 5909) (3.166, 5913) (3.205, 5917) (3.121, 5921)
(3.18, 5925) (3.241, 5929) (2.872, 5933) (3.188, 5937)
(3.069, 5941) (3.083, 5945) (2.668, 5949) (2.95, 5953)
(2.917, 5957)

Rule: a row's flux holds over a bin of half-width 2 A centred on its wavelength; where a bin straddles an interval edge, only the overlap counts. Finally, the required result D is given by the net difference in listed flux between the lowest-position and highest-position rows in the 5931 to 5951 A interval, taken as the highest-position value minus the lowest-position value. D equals -0.20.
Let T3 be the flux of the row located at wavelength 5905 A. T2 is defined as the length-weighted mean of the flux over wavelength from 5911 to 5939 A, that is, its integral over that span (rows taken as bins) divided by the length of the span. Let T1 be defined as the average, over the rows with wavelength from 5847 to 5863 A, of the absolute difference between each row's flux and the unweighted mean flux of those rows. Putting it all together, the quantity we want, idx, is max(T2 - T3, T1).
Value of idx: 0.145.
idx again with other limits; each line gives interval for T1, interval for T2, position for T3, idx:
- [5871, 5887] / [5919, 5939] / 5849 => 0.050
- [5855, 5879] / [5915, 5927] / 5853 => 0.113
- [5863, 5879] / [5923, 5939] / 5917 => 0.112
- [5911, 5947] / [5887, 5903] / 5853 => 0.079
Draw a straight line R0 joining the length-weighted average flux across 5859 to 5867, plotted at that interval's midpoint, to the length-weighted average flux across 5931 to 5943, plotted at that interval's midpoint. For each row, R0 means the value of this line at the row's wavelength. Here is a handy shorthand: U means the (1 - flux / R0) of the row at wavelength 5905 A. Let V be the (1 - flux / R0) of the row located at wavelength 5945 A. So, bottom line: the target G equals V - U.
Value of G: 0.04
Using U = -0.07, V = -0.028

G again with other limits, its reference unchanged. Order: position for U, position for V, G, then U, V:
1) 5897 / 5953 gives -0.01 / 0.01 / 0.003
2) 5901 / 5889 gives 0.04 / -0.04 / -0.005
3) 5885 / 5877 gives -0.03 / -0.01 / -0.035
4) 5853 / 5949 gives 0.05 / 0.05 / 0.104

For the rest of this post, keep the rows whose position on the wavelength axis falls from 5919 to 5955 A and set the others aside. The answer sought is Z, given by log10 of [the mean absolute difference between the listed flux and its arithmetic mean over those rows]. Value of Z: -0.85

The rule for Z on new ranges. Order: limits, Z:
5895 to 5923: -1.01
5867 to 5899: -1.02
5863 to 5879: -0.95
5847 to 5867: -0.85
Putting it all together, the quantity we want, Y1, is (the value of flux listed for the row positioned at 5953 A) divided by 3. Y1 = 0.98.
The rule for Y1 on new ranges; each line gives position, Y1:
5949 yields 0.89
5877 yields 1.16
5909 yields 1.11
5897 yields 1.08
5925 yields 1.06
